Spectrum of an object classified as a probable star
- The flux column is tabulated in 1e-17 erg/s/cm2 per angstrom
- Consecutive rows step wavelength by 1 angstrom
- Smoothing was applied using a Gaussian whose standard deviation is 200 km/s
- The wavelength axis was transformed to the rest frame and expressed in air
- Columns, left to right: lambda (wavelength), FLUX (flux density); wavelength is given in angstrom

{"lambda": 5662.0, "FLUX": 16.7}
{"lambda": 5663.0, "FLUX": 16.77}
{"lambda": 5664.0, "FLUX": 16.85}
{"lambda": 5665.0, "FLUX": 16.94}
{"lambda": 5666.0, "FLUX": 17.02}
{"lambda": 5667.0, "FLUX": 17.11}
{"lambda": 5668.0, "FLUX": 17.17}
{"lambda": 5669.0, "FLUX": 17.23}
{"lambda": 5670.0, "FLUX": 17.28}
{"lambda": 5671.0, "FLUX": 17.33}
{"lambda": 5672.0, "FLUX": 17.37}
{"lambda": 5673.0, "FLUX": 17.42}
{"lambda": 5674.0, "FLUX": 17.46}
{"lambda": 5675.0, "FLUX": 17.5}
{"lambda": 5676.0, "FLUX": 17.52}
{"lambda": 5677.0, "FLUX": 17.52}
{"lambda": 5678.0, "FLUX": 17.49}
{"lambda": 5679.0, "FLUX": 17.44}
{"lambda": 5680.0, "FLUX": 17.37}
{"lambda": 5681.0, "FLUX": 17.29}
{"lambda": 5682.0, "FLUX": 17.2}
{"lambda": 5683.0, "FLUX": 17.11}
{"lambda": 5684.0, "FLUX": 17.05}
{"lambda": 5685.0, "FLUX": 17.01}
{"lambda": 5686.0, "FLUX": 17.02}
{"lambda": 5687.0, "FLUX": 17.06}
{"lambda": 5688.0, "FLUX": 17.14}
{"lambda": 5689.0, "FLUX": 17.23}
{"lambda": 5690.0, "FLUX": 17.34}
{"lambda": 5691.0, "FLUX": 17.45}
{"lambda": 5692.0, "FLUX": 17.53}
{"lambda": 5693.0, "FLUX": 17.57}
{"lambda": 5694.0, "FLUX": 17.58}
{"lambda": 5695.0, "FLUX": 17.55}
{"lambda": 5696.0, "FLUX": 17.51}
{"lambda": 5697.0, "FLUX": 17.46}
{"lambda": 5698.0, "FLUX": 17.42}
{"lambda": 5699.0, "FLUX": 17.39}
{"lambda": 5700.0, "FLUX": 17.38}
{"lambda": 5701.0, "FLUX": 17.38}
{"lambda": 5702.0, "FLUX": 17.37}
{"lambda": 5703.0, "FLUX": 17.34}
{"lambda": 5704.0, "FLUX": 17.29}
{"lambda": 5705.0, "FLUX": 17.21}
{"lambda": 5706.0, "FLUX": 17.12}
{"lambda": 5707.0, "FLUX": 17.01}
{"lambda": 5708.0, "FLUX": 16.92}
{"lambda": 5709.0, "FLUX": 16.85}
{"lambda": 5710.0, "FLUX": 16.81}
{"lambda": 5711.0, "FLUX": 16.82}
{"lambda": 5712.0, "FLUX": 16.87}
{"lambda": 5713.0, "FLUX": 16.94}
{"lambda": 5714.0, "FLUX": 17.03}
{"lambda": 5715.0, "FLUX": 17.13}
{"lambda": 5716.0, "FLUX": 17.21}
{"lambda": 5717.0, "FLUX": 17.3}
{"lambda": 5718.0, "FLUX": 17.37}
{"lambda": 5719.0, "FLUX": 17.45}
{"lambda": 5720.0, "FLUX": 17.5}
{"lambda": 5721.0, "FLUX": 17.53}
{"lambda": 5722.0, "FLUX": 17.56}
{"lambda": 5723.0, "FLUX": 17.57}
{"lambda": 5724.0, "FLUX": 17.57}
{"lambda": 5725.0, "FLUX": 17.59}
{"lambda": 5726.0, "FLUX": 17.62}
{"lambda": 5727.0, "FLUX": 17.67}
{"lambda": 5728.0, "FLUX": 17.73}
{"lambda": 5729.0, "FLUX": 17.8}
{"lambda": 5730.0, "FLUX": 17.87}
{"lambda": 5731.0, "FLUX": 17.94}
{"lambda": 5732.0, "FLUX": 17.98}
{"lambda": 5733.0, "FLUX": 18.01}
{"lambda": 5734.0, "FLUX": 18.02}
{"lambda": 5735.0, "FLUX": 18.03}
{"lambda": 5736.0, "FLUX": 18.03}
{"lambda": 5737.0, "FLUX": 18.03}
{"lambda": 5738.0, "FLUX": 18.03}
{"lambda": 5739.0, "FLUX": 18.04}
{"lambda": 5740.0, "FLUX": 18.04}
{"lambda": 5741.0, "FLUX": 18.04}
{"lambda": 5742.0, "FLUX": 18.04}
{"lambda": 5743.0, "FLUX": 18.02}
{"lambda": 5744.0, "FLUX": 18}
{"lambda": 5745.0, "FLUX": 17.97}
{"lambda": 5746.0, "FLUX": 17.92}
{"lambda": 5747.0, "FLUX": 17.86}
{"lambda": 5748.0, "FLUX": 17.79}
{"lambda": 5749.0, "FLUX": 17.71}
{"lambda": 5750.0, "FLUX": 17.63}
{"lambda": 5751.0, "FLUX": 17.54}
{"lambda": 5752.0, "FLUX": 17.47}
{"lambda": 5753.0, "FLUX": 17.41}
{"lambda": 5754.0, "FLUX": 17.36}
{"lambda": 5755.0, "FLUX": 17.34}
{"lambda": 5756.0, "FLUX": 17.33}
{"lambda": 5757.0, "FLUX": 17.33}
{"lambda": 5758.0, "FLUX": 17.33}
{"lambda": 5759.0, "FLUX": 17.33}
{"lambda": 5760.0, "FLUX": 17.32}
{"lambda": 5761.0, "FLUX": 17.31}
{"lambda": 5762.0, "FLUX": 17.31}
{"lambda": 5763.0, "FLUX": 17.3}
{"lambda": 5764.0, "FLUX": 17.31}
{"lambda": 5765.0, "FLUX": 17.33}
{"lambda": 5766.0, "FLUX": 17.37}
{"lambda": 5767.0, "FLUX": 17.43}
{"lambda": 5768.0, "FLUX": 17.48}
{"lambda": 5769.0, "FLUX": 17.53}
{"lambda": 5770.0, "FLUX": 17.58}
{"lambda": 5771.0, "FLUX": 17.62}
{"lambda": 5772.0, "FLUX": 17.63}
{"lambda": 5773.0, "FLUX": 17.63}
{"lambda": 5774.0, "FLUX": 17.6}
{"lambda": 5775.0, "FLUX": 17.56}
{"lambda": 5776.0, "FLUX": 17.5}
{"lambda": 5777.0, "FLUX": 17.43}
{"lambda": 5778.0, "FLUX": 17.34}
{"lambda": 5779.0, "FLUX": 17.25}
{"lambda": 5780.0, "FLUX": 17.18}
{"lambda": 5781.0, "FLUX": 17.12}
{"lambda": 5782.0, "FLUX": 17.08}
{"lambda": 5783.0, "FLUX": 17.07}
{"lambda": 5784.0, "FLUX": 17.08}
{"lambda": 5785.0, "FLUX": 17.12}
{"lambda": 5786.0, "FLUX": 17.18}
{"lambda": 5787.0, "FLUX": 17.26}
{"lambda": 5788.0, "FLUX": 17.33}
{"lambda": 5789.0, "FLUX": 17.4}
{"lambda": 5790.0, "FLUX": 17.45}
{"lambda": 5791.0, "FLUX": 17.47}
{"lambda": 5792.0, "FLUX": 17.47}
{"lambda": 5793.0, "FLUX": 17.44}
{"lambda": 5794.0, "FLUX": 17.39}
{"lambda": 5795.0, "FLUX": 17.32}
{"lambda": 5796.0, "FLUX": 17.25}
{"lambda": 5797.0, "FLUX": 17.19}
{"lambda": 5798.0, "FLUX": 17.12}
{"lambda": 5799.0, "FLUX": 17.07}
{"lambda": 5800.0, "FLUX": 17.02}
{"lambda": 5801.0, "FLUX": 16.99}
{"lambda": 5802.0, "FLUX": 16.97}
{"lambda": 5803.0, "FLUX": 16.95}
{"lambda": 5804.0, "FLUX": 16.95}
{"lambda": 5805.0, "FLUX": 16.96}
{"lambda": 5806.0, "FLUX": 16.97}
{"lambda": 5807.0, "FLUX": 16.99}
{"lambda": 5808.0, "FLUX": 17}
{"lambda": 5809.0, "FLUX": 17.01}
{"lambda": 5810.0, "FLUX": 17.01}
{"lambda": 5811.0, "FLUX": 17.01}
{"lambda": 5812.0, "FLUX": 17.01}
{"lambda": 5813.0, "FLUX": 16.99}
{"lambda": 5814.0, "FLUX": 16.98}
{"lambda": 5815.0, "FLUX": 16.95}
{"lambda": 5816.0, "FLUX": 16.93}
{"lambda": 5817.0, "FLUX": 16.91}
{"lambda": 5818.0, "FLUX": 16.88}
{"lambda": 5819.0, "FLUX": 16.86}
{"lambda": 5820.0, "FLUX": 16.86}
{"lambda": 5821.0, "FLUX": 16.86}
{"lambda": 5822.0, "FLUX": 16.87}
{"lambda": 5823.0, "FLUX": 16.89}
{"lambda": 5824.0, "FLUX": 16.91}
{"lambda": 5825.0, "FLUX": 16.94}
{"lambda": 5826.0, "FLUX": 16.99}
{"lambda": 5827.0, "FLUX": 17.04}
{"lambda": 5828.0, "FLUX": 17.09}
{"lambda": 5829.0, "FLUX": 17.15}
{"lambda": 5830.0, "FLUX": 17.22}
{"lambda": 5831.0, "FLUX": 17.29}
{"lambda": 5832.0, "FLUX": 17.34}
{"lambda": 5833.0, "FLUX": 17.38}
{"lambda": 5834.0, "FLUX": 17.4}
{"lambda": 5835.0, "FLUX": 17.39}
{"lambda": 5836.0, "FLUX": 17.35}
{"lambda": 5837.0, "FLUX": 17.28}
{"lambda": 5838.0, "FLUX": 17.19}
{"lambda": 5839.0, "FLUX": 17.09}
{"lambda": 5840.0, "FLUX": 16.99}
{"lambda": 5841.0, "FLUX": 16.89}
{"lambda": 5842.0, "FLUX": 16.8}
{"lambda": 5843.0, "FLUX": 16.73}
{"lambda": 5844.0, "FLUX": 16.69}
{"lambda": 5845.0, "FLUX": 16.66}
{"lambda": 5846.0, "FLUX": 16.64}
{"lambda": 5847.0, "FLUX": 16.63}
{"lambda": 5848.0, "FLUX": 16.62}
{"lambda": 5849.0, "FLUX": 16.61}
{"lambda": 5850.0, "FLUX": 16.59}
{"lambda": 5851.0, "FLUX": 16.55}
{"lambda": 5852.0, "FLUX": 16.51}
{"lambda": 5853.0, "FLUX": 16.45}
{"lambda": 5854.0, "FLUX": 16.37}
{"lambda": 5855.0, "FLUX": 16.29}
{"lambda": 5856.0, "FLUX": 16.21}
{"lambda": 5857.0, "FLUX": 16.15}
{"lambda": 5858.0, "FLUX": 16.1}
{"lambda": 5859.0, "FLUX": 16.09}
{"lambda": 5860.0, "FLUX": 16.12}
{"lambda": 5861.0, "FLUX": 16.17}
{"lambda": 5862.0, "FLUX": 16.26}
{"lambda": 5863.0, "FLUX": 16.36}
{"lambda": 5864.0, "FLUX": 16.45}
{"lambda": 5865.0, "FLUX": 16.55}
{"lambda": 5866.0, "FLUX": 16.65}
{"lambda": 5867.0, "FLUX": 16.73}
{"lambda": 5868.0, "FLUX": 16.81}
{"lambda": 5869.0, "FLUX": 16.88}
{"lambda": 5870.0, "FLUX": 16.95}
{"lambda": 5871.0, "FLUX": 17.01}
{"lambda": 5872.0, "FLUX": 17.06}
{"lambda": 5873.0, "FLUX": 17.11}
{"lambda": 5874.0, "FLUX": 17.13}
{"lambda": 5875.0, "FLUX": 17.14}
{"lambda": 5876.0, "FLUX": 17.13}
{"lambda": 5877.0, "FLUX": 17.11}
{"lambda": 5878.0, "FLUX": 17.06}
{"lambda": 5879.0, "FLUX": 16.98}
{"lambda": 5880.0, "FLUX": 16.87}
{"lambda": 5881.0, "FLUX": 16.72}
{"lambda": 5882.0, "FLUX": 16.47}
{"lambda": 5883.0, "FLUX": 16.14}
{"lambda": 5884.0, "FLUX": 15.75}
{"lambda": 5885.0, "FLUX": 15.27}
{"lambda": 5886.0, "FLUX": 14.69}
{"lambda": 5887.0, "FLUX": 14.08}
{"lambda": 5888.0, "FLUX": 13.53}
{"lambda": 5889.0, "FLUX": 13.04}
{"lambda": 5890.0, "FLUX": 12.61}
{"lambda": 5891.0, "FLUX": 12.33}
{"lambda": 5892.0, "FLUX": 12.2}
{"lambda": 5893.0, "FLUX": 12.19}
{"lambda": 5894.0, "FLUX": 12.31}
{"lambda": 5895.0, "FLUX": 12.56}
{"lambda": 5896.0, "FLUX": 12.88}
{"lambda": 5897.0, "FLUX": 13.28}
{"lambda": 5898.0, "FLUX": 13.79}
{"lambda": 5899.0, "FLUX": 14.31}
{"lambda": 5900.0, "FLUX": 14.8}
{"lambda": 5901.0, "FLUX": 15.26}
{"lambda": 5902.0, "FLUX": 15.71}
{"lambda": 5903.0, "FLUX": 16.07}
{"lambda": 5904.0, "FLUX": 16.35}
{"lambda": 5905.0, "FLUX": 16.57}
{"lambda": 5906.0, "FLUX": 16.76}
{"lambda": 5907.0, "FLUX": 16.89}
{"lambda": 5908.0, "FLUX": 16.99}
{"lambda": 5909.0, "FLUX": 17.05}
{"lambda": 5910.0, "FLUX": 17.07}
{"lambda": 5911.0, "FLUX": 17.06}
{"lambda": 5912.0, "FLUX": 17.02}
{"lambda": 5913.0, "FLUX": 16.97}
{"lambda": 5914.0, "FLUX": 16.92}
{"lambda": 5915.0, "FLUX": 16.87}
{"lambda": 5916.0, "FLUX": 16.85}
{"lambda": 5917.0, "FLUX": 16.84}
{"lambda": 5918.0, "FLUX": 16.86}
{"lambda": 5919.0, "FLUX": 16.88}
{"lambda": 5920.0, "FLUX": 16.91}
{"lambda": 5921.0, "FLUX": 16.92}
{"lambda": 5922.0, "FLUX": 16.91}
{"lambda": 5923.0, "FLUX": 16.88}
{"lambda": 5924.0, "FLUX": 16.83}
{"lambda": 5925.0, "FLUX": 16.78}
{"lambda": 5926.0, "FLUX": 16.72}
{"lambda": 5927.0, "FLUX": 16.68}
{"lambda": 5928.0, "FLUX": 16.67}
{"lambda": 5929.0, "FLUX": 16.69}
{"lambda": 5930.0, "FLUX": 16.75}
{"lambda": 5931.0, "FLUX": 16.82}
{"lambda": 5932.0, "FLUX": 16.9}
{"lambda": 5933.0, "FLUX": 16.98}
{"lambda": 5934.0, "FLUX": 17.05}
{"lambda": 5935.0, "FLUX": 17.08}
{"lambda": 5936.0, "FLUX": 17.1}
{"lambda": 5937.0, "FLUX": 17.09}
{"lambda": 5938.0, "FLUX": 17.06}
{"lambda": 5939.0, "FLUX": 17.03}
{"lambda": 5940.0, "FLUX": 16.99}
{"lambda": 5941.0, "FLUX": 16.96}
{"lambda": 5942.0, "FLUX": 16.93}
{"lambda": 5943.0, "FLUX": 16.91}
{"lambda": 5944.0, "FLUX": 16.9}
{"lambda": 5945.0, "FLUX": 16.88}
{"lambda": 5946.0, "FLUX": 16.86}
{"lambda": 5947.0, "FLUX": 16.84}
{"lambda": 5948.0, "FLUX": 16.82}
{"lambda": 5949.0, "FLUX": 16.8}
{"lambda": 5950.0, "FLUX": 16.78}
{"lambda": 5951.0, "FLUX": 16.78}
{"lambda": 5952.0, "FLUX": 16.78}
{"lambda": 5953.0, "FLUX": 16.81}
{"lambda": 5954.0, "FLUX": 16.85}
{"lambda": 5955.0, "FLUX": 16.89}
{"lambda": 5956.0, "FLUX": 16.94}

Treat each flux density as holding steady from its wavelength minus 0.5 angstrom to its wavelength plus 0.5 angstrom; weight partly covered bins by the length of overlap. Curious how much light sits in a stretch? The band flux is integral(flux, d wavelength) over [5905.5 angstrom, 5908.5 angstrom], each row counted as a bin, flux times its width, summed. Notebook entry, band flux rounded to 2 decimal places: 50.64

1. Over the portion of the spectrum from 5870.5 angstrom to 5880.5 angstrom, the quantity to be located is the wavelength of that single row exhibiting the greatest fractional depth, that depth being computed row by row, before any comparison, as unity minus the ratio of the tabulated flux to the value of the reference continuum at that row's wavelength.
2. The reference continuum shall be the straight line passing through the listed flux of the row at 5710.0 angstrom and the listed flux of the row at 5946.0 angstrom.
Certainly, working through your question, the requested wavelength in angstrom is 5880.0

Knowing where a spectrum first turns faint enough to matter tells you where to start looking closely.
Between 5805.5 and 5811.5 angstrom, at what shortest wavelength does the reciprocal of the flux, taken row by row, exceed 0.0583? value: 5806.0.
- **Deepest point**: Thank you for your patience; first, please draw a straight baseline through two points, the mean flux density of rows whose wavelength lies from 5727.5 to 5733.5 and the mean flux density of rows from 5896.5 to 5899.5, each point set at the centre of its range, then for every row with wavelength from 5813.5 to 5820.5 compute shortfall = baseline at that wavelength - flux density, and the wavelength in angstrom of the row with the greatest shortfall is 5815.0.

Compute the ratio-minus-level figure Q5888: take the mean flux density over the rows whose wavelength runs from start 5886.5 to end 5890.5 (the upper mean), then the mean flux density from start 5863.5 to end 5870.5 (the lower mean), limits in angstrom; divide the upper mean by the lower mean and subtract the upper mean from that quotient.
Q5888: -12.5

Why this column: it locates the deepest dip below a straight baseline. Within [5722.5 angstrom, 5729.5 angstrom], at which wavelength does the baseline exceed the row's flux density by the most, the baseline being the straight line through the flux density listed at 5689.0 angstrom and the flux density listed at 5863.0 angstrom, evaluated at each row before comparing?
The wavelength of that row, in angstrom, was 5723.0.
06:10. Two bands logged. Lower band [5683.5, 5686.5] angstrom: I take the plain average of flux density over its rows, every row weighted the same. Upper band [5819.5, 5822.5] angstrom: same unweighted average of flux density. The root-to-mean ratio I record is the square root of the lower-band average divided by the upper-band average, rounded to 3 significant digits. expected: 0.245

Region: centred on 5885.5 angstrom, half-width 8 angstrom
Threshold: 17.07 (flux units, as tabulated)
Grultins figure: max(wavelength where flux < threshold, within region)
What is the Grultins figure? 5893.0 angstrom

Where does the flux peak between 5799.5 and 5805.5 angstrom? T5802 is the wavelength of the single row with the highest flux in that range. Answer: 5800.0 angstrom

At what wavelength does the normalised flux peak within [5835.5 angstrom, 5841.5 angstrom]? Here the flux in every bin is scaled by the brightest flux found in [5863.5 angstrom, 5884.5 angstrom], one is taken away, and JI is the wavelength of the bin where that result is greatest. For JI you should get 5836.0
